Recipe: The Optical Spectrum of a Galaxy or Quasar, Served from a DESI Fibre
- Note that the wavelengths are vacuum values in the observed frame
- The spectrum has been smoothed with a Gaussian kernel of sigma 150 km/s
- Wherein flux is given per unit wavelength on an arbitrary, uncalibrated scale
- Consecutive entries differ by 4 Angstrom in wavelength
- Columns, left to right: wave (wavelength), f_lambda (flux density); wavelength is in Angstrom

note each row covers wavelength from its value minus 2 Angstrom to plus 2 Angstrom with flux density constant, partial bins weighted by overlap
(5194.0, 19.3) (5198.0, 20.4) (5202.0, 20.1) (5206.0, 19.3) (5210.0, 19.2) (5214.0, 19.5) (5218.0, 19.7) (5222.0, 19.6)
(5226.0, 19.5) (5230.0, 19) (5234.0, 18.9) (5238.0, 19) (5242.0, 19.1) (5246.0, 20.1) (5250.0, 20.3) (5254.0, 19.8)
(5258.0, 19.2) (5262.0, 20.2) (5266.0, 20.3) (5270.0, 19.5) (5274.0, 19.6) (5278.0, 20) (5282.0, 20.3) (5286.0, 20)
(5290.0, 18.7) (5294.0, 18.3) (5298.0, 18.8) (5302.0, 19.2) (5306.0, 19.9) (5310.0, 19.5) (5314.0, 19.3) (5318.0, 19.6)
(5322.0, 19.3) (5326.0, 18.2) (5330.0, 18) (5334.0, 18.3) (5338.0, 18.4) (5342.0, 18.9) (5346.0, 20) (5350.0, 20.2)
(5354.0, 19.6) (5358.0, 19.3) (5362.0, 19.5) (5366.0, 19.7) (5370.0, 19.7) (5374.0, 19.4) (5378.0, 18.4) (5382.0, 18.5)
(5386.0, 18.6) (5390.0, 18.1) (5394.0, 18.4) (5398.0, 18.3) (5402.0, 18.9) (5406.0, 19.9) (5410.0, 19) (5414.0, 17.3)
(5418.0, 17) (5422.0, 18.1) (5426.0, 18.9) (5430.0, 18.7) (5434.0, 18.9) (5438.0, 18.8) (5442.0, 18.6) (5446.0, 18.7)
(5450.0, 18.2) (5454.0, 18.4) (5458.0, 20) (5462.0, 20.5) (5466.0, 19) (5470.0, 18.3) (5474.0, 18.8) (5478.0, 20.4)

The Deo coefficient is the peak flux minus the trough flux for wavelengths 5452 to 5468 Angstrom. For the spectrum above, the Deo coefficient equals 2.10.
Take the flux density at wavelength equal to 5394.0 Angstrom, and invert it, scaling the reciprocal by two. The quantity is 0.109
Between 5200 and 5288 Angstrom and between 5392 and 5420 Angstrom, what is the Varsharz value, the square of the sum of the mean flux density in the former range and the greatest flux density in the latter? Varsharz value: 1564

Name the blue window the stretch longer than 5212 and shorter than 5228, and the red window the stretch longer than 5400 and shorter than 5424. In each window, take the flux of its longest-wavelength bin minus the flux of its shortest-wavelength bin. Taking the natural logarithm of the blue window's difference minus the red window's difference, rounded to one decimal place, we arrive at -0.2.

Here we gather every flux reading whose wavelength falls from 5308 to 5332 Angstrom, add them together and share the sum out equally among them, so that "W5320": 19.0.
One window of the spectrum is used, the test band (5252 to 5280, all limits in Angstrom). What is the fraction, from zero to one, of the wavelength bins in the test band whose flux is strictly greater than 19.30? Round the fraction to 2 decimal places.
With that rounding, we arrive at 0.86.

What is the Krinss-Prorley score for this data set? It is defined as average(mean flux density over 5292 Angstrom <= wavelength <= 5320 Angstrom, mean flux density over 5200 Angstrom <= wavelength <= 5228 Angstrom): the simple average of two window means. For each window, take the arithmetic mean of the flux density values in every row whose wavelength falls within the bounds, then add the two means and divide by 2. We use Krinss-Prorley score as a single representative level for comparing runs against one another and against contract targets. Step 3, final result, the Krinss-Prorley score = 19.4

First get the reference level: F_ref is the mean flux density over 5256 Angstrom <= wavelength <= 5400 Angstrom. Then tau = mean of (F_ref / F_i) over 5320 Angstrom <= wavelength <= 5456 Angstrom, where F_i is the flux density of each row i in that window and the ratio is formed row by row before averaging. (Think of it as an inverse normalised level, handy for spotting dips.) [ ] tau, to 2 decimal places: 1.02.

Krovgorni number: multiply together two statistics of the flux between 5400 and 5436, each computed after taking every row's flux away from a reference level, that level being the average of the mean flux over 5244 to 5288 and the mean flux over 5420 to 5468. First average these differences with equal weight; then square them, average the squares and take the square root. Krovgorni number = 1.1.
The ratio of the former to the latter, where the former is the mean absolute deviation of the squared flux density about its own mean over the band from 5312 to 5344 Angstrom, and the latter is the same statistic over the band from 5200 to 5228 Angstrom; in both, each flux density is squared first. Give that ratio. 2.4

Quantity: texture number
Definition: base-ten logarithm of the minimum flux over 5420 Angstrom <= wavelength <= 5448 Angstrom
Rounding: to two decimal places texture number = 1.26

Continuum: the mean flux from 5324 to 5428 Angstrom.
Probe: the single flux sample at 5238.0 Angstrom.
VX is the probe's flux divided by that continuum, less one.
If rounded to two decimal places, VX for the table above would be 0.01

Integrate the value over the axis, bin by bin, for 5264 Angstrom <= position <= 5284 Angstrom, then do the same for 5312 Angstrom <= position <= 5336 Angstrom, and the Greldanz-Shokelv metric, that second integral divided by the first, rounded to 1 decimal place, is 1.1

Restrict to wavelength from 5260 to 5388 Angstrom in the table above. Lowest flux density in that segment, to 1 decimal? 18.0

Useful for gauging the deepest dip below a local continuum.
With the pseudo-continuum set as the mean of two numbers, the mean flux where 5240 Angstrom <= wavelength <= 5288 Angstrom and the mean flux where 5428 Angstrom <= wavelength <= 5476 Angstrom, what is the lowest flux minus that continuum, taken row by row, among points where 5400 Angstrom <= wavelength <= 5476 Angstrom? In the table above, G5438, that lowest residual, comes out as -2.39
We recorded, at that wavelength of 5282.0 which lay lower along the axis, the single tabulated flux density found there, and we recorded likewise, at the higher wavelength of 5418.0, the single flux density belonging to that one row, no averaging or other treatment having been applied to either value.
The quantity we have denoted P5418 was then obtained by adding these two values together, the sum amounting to 37.3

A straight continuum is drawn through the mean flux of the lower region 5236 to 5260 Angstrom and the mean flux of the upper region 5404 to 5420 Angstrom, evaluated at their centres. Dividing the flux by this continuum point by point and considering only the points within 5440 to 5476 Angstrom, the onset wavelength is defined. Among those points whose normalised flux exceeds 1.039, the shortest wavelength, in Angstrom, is 5458.0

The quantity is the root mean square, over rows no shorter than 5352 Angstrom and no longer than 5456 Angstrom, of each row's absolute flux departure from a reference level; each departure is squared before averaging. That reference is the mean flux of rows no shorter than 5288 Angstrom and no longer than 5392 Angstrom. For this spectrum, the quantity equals 0.76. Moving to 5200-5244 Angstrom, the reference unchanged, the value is 0.46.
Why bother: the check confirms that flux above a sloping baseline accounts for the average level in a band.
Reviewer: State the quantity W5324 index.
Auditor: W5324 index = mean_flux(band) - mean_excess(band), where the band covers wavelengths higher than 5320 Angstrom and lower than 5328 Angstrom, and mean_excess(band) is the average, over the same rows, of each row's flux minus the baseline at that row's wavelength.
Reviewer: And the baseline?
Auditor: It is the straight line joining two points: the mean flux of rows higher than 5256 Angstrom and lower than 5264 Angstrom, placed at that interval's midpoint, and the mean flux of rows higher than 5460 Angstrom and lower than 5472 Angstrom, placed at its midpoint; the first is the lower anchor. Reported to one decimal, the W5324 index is 19.6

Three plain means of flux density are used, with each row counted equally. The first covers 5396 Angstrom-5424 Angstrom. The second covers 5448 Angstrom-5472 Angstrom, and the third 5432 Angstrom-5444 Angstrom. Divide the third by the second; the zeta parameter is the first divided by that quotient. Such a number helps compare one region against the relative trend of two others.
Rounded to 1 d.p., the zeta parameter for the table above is 18.7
